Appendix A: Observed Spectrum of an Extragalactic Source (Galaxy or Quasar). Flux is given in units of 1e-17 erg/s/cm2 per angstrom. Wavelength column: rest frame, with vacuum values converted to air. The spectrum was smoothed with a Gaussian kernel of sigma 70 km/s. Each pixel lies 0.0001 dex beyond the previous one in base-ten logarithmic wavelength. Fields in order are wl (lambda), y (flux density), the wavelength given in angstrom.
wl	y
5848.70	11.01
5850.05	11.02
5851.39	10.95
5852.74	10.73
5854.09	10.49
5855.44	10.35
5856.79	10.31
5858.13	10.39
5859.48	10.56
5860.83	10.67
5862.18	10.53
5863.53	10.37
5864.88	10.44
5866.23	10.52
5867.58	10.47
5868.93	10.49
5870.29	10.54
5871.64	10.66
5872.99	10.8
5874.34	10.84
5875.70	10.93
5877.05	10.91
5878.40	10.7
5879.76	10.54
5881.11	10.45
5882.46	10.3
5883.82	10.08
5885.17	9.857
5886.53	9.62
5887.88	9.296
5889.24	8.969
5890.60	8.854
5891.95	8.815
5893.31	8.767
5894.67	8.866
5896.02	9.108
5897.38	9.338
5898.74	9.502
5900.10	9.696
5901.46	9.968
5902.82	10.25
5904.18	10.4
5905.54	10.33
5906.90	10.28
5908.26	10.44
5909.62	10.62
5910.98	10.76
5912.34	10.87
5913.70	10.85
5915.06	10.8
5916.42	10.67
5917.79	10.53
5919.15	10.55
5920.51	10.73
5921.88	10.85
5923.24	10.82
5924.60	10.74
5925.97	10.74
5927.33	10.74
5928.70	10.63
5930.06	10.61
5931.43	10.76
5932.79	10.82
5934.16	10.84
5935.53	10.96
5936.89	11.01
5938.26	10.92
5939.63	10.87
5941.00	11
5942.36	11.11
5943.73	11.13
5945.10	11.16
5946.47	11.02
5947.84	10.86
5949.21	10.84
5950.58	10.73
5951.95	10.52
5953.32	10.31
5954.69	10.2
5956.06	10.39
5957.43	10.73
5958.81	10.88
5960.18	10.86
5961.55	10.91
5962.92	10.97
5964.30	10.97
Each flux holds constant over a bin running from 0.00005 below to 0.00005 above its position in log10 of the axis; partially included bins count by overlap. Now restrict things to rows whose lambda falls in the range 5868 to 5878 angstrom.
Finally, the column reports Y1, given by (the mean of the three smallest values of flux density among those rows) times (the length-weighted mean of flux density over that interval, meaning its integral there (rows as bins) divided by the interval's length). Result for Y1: 113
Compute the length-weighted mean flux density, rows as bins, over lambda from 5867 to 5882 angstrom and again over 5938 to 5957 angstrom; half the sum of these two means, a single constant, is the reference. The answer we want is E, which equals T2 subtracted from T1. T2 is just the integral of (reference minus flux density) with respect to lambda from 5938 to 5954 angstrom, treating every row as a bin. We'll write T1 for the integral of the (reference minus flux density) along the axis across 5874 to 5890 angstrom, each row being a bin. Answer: 11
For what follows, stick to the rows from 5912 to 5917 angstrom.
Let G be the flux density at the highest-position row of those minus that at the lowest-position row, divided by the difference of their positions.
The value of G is -0.05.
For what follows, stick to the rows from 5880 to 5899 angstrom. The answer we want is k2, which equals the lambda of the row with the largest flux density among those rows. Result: 5881.11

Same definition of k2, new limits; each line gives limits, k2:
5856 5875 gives 5874.34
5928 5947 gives 5945.10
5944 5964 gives 5945.10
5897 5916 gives 5912.34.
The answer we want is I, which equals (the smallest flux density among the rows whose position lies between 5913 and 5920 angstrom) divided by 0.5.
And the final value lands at 21.1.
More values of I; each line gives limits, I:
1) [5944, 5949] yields 21.7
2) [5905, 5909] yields 20.6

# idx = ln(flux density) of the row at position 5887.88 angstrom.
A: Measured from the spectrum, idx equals 2.23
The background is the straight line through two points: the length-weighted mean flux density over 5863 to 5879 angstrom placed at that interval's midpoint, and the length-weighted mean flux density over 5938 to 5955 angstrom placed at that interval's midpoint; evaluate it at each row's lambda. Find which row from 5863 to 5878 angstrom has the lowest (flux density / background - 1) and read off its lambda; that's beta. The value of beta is 5863.53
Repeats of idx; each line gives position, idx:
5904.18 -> 2.34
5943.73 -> 2.41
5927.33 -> 2.37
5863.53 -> 2.34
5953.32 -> 2.33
